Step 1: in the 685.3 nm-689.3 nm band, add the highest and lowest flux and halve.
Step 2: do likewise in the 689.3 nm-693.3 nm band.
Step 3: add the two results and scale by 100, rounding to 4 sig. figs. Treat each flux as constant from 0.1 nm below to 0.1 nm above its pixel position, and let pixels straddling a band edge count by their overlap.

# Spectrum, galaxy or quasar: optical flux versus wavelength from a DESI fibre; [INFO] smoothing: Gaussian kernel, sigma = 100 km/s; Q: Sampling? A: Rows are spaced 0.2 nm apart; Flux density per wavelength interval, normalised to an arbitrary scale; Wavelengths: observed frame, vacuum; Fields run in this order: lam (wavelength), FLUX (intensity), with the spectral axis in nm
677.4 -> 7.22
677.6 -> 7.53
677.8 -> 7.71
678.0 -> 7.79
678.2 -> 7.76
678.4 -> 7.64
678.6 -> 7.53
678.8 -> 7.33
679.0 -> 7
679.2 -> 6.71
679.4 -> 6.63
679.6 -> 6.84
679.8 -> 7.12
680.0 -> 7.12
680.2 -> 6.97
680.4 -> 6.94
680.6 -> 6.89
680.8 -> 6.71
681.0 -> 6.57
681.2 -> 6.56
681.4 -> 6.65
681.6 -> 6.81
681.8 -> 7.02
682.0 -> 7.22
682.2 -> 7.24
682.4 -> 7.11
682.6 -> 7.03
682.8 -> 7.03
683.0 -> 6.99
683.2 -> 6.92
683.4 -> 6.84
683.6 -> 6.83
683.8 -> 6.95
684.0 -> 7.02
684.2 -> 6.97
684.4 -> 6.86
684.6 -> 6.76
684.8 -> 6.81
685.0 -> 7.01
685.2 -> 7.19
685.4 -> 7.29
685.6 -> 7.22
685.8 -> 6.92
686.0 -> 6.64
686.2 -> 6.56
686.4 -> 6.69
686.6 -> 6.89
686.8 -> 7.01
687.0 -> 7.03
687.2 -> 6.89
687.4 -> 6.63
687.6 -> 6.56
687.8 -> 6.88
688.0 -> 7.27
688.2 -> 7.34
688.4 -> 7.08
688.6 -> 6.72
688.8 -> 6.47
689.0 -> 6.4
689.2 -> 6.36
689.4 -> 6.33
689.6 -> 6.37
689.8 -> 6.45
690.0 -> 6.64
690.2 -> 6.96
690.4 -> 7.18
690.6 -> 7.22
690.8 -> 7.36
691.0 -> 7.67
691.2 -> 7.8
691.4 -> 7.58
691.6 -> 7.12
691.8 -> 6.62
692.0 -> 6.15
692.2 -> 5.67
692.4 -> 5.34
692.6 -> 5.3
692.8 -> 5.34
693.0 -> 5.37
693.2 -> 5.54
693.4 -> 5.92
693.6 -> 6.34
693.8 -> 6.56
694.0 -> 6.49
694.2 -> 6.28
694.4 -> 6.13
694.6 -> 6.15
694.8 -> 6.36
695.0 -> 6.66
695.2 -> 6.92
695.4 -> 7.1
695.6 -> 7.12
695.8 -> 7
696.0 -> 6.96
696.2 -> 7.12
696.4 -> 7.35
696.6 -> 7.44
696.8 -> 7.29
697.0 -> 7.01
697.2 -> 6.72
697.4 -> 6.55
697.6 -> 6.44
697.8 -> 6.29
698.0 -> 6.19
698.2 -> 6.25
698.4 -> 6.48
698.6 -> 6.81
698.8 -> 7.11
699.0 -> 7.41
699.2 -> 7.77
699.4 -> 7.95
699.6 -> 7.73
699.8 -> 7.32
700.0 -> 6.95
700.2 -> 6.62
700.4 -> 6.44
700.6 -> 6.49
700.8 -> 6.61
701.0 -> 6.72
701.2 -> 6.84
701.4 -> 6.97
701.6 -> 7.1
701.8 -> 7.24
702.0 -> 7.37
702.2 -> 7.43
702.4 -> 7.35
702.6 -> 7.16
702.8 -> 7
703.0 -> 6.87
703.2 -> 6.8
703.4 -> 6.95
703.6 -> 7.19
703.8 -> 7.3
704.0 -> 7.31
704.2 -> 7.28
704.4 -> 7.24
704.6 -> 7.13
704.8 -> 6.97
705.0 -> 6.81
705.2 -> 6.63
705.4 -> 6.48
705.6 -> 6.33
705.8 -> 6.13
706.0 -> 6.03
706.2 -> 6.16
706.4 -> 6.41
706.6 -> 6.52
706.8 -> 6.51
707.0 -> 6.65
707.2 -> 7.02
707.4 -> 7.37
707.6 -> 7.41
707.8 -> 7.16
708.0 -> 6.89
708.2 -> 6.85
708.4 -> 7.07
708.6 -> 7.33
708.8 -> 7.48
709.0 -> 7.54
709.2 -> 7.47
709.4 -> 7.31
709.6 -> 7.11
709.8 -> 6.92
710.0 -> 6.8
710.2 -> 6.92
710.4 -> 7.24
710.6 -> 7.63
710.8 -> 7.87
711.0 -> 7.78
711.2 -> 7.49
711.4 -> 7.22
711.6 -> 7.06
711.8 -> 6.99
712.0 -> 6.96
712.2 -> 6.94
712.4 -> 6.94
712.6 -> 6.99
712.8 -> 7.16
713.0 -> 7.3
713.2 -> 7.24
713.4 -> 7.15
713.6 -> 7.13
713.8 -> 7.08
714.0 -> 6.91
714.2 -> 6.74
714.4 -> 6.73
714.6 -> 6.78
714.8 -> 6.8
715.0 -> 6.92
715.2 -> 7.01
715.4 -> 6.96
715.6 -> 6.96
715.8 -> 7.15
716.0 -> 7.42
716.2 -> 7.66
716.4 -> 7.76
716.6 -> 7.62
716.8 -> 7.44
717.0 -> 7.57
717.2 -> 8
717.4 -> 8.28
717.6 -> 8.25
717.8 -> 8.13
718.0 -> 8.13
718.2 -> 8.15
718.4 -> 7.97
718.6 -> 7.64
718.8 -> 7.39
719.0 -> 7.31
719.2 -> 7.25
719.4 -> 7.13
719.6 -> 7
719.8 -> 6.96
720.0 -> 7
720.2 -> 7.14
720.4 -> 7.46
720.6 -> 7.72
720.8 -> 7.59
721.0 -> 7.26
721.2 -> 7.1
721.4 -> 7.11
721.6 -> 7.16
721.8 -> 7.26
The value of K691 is 1340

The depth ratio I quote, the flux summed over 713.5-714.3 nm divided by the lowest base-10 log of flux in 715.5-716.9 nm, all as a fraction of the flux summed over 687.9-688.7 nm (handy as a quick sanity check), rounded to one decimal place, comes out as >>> 1.2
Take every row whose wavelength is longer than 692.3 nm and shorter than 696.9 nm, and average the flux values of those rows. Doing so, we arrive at 6.44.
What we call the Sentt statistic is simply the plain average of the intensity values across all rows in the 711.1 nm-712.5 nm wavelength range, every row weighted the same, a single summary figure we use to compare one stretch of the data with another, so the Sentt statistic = 7.09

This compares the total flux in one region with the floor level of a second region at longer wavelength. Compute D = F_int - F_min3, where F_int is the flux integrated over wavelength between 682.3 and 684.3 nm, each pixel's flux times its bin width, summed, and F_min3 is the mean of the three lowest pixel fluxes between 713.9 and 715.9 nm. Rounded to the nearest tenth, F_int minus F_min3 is 7.2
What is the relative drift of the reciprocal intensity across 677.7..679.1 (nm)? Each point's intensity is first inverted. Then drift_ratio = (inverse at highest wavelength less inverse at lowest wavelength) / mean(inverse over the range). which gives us 0.10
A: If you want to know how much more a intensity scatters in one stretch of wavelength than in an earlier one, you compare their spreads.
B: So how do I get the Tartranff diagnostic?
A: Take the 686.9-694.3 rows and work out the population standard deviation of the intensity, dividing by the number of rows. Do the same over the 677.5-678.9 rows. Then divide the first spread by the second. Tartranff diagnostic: 4.43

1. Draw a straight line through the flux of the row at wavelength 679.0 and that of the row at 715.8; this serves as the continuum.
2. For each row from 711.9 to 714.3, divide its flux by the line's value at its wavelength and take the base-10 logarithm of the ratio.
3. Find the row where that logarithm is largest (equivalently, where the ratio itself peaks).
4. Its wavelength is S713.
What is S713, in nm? 713.0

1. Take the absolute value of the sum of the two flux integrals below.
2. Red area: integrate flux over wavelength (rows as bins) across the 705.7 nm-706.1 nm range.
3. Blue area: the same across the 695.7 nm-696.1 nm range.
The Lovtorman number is 5.2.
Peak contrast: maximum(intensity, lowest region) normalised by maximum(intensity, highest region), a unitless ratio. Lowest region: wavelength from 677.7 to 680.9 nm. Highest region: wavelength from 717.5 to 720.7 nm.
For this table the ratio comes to 0.944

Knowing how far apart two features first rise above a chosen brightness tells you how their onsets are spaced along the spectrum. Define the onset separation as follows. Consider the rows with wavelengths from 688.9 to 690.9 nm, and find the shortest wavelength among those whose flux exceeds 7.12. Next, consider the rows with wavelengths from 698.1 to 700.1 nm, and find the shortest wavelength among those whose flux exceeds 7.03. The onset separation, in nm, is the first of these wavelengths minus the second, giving -8.40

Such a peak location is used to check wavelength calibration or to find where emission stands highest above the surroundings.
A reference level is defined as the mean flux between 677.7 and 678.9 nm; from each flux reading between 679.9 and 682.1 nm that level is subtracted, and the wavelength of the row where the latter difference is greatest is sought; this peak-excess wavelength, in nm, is 682.0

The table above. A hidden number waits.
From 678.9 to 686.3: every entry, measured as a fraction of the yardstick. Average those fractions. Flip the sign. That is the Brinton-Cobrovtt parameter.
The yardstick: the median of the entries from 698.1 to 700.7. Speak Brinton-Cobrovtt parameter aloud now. -1.00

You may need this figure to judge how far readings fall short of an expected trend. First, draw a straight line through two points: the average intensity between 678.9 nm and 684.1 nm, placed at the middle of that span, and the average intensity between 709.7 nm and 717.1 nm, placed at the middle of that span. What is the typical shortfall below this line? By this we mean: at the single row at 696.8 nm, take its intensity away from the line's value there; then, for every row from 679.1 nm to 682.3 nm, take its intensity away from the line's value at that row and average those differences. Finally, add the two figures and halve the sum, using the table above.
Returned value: -0.11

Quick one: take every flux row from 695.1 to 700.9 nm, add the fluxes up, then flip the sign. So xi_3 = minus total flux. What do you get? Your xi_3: -201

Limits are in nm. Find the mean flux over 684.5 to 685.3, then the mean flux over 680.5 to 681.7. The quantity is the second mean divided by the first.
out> 0.96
